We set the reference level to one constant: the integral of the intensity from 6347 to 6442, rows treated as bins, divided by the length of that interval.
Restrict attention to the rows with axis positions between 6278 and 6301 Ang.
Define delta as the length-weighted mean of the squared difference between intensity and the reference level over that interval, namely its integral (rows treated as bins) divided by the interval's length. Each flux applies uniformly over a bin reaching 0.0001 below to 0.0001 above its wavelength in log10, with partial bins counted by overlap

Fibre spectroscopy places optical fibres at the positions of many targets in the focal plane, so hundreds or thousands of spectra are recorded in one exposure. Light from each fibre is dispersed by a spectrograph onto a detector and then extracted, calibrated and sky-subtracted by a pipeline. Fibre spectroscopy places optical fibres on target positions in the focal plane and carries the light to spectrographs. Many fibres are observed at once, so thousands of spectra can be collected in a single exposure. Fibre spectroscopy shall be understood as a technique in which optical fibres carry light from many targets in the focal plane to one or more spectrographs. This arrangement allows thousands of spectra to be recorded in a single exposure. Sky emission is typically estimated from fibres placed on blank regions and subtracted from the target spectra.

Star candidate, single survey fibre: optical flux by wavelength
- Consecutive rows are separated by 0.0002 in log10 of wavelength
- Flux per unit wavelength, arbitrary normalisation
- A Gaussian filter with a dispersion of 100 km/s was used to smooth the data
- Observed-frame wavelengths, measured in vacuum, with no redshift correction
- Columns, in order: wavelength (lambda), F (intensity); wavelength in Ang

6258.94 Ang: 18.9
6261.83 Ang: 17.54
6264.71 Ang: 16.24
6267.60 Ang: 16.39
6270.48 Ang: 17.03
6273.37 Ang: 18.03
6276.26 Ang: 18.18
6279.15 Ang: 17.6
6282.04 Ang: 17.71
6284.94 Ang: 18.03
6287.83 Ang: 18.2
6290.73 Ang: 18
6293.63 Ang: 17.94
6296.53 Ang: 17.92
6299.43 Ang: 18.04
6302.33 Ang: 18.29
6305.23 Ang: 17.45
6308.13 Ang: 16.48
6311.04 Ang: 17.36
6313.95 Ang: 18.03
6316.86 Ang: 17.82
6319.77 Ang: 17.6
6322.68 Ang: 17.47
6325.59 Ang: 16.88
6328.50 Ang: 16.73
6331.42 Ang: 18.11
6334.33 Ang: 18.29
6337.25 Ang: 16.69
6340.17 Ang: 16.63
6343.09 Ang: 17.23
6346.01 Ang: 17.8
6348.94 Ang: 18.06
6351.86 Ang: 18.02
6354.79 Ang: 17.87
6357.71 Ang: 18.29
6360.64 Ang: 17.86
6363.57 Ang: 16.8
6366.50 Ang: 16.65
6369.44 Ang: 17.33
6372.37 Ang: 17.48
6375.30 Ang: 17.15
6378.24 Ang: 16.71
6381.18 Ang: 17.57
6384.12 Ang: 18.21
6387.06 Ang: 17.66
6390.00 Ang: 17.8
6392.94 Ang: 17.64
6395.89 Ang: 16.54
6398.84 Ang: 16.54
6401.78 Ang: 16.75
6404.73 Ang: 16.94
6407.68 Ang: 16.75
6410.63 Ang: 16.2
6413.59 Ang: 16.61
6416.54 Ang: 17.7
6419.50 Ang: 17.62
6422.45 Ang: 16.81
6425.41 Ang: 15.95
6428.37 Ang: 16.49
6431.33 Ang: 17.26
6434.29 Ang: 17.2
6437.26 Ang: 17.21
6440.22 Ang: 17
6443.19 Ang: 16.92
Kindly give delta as 0.56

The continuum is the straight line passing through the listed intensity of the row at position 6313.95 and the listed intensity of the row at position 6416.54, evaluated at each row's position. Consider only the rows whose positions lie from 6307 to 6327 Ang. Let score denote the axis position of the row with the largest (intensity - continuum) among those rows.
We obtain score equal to 6313.95 Ang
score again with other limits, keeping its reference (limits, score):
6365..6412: 6384.12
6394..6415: 6404.73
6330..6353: 6334.33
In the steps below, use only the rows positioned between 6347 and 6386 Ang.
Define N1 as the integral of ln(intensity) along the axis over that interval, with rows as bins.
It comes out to 112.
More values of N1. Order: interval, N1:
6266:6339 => 209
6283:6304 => 61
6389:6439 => 141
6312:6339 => 77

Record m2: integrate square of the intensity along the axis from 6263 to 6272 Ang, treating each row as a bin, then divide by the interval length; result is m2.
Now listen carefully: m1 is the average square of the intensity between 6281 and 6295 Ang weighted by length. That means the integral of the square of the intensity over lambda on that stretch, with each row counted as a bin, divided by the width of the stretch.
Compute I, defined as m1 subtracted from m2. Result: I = -48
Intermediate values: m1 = 323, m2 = 276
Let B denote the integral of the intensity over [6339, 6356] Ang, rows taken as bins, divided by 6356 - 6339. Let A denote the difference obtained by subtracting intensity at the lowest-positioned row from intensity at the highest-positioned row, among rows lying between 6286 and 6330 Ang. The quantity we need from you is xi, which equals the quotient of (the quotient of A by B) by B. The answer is -0.005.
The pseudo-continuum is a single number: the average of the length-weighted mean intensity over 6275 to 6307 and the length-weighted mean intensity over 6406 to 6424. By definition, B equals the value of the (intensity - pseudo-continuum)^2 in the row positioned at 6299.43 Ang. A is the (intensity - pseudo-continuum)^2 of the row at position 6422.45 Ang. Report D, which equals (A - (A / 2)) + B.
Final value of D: 0.56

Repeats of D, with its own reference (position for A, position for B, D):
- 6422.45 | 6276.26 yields 0.75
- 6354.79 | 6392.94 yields 0.14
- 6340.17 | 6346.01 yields 0.46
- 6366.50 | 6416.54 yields 0.38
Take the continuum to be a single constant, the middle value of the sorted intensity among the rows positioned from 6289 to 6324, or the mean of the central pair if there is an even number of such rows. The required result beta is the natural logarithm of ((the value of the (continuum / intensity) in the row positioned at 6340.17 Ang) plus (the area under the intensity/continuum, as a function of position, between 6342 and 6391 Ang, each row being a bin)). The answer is 3.90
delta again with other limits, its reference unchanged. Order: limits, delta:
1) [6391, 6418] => 0.35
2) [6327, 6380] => 0.41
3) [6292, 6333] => 0.43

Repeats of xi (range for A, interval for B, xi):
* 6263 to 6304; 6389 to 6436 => 0.007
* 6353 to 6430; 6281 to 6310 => -0.004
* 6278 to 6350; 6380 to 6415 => 0.002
